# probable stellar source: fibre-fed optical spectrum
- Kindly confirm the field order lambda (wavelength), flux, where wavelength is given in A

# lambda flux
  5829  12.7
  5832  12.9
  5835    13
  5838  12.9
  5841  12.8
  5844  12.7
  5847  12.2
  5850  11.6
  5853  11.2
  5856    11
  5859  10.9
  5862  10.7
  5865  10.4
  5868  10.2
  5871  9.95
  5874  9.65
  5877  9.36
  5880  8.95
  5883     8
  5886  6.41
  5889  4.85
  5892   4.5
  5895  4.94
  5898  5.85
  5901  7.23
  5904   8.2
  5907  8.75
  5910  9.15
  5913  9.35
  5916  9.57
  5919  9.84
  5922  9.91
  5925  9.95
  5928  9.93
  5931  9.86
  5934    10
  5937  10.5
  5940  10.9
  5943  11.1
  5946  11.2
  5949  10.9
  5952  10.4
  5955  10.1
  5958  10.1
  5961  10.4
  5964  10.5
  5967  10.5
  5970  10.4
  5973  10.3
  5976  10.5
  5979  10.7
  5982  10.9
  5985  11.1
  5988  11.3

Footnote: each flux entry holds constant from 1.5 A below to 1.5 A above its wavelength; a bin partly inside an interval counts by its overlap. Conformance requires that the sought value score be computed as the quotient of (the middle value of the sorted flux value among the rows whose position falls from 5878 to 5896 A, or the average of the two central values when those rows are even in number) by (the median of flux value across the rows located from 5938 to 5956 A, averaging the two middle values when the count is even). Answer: 0.52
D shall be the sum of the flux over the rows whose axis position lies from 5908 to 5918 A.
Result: 28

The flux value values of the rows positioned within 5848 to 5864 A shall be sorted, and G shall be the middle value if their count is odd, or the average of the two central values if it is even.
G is 11.0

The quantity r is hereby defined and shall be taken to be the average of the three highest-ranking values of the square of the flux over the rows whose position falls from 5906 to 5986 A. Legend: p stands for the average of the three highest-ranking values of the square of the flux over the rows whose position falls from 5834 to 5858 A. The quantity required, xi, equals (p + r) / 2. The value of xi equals 145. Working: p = 166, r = 124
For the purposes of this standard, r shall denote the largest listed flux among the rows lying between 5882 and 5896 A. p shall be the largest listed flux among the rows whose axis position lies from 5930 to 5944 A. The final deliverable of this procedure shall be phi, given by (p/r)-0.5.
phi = 0.89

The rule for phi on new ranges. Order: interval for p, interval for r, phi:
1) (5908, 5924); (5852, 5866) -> 0.38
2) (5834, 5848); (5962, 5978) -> 0.74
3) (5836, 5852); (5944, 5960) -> 0.65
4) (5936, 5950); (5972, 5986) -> 0.51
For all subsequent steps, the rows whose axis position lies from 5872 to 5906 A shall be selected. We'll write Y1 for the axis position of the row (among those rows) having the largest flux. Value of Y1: 5874 A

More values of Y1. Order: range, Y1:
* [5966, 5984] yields 5982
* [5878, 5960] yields 5946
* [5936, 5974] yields 5946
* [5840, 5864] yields 5841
